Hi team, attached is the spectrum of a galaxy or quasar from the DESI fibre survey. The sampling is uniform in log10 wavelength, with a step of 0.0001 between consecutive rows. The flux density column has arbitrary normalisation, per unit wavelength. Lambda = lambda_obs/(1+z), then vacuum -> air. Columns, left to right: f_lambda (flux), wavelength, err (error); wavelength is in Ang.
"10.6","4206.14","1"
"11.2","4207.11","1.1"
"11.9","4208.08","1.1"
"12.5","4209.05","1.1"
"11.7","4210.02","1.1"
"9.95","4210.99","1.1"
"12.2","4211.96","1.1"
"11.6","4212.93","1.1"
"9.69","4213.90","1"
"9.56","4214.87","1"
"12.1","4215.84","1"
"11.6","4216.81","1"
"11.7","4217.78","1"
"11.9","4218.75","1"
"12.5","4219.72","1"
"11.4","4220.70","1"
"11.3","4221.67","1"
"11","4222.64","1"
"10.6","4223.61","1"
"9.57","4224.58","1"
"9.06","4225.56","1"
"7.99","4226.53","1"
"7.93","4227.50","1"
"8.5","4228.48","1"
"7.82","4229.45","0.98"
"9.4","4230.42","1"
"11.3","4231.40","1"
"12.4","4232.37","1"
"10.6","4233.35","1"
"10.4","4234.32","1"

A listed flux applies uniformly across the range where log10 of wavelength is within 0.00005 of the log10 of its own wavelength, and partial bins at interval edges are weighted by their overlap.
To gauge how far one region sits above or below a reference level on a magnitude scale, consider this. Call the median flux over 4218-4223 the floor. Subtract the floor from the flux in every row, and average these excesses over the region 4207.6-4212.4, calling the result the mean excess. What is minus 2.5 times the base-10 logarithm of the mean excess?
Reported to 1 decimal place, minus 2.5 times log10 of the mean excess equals 1.5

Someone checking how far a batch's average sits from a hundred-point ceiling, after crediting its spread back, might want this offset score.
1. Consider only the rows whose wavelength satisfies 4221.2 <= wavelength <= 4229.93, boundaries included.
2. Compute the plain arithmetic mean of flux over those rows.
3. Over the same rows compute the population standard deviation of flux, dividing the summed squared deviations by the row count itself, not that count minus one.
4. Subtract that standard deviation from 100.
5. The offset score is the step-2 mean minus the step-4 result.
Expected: -89.4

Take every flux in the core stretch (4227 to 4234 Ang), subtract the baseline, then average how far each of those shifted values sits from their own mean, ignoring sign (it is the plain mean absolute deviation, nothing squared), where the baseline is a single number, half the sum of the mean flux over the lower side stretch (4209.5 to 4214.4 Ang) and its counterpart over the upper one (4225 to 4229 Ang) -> 1.5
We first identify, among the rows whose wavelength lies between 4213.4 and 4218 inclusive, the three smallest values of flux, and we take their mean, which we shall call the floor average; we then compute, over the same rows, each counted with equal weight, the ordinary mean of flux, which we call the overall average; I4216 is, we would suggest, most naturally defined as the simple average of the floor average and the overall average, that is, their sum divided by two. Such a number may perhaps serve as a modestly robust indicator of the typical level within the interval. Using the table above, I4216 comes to 10.6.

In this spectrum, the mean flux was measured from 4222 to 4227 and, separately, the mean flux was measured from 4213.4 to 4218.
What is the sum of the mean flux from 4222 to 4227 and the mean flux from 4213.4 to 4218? 20.6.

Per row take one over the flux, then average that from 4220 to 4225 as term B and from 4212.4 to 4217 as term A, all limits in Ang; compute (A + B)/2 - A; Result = 0.000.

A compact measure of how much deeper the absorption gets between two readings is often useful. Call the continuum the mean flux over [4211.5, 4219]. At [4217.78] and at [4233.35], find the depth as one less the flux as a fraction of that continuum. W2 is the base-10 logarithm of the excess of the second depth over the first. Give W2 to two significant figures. -1.0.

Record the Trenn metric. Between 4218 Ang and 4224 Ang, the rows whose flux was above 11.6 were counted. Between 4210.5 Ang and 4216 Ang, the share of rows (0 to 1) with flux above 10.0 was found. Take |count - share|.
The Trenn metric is 1.5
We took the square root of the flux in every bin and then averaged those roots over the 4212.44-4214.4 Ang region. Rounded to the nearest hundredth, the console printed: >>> 3.26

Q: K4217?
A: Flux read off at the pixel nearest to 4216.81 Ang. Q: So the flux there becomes 11.6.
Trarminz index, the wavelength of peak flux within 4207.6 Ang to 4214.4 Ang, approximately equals 4209.05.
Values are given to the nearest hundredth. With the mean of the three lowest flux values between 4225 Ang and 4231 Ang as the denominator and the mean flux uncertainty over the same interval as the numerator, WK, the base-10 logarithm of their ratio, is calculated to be -0.90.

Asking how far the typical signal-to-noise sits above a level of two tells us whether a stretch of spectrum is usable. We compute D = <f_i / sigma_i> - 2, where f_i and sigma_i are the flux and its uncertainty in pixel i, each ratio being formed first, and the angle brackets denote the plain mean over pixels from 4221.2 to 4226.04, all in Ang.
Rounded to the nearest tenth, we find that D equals 8.3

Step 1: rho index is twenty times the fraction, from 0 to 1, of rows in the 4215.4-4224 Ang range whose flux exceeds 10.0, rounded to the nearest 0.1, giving 20.0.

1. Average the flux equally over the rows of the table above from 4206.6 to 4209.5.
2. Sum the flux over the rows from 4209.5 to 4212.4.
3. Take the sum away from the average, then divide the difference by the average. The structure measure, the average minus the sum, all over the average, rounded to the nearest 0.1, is -1.9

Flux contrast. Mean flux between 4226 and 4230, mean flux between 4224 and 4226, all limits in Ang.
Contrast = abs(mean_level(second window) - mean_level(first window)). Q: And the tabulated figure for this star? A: 1.3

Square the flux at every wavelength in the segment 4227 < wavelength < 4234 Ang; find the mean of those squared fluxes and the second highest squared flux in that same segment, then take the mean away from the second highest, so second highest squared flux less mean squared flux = 31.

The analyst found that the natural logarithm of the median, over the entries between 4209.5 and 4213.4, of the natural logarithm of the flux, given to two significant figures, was 0.90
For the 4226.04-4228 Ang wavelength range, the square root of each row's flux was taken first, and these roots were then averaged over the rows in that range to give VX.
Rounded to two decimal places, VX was 2.82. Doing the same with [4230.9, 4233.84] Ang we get 3.38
